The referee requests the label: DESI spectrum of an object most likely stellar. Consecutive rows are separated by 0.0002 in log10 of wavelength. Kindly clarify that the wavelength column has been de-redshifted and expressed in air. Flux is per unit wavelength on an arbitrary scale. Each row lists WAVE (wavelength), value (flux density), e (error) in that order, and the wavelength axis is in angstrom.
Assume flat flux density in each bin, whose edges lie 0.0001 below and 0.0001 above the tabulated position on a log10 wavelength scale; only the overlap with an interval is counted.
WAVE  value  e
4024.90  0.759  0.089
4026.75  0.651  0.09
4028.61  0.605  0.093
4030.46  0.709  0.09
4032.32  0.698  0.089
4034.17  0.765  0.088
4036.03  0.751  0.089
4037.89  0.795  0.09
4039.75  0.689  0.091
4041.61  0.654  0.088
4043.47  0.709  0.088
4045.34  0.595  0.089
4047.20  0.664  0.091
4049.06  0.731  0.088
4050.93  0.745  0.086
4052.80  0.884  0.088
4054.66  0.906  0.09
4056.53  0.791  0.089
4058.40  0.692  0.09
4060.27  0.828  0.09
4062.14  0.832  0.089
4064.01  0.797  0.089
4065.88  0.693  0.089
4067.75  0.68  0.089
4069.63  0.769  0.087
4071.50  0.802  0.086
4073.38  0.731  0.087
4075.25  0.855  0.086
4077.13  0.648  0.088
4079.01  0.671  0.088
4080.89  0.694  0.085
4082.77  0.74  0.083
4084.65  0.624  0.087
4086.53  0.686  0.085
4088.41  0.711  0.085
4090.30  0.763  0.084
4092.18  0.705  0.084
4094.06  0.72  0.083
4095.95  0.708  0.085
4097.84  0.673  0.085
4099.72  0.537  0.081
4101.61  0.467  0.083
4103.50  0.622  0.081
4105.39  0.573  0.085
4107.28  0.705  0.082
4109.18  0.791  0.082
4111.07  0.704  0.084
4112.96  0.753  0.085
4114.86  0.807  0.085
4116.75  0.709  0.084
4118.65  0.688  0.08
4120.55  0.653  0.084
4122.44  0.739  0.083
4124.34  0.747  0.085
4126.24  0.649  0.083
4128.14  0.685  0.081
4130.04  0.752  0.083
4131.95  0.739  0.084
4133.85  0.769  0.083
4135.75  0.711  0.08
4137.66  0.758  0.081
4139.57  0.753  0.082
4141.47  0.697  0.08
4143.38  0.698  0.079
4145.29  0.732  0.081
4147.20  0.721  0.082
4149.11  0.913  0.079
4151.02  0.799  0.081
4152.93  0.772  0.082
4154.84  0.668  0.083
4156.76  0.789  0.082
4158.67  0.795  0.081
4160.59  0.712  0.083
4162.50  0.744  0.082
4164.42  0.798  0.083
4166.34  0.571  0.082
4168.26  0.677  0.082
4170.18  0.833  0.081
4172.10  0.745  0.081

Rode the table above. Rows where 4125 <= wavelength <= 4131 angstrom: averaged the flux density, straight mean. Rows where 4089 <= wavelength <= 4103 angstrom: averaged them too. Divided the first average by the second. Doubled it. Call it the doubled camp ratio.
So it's 2.13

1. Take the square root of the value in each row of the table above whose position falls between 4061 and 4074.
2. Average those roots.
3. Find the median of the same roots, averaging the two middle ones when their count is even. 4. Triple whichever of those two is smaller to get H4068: 2.61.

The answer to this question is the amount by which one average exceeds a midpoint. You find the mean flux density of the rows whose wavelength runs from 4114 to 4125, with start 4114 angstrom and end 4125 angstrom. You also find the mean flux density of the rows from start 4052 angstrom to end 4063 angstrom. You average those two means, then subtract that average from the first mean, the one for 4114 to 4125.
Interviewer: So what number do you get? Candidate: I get -0.049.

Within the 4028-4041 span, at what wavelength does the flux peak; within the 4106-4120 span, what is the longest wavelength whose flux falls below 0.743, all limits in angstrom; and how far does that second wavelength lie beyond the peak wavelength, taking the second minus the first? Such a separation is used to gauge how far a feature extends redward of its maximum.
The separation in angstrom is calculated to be 80.8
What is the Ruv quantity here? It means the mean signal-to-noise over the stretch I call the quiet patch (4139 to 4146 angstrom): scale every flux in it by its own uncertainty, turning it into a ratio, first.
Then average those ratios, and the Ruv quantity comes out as 8.9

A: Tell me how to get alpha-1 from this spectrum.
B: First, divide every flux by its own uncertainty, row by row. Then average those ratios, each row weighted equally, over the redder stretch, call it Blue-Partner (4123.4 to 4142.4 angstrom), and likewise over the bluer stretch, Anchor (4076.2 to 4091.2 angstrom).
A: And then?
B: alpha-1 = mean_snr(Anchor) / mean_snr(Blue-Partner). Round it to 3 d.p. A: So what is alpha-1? 0.916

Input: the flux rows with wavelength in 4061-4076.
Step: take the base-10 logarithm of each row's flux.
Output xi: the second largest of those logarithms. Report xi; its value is -0.080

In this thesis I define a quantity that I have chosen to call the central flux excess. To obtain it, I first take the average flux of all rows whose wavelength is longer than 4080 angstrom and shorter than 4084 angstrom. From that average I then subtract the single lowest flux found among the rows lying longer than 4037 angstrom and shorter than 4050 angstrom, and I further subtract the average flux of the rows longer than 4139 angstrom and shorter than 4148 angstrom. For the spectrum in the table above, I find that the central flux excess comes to -0.60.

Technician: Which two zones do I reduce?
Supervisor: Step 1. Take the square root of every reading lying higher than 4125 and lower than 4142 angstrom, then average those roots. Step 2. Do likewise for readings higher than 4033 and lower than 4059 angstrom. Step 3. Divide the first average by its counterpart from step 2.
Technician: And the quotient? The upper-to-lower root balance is 0.99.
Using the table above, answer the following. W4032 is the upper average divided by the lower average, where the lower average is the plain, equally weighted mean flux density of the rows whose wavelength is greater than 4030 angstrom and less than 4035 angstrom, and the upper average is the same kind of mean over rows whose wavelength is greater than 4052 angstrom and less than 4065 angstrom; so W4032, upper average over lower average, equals 1.13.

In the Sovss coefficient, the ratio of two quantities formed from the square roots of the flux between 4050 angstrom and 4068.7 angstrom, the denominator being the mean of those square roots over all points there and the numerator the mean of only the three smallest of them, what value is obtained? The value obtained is 0.938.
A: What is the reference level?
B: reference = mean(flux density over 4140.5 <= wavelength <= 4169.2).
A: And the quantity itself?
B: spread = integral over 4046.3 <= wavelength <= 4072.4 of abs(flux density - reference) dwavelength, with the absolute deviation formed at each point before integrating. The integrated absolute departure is 1.75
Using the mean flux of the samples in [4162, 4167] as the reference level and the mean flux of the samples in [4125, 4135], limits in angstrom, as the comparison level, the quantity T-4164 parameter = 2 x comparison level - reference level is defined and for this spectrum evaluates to 0.73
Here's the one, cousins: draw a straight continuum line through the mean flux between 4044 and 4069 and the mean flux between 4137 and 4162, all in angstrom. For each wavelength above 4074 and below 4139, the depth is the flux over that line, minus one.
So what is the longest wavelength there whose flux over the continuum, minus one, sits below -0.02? 4135.75 angstrom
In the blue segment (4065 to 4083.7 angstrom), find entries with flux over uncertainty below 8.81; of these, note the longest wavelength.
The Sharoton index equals 4080.89 angstrom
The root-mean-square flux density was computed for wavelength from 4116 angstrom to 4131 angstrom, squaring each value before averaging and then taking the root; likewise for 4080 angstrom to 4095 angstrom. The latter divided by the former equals 1.00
